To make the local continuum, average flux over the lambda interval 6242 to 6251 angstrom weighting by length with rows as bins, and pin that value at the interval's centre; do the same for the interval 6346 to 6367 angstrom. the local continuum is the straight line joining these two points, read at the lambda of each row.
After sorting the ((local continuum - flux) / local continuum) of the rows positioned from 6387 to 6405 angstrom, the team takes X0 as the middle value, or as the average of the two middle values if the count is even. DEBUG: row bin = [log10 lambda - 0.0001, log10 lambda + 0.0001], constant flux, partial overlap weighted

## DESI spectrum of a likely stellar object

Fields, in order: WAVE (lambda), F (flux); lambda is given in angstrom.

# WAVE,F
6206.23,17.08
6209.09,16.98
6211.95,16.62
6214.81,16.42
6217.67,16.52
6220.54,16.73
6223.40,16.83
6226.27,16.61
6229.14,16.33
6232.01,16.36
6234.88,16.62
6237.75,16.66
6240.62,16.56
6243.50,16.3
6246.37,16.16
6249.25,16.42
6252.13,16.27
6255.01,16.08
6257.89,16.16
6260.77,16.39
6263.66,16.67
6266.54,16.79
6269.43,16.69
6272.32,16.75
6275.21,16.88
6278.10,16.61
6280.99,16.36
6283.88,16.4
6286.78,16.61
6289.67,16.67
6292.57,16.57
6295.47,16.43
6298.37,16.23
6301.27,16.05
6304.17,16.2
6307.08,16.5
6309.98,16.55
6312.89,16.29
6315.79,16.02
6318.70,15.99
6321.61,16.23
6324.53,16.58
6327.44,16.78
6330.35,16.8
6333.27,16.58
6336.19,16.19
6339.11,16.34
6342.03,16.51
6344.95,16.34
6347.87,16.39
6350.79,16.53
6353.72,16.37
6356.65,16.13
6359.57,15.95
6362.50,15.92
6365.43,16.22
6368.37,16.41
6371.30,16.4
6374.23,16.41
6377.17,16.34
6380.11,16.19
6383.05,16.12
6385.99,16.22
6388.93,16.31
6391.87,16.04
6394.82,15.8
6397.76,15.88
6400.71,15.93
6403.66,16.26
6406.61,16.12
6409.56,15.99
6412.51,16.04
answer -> 0.013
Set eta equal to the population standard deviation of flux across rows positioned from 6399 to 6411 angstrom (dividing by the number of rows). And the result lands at 0.13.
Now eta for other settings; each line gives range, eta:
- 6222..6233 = 0.20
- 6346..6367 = 0.21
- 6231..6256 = 0.19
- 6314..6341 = 0.29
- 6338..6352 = 0.08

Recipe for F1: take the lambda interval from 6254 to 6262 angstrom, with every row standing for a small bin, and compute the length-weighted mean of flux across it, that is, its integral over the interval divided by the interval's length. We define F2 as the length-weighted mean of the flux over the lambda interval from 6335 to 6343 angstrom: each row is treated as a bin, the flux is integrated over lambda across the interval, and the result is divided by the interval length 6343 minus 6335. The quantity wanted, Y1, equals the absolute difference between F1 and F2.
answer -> 0.12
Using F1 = 16.2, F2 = 16.3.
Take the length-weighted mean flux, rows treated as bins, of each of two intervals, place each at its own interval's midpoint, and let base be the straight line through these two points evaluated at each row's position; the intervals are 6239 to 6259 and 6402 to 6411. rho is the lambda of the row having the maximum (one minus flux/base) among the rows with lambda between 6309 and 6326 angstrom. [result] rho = 6318.70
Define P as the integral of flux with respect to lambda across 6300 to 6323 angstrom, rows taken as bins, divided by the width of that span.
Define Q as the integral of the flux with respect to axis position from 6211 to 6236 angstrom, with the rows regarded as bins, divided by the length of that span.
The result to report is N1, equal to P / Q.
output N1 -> 0.98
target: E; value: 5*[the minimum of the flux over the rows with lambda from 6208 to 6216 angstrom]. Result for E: 82.1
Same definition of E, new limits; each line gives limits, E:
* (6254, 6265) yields 80.4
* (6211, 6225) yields 82.1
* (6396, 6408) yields 79.4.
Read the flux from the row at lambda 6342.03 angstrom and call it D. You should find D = 16.51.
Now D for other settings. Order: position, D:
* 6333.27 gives 16.58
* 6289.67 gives 16.67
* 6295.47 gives 16.43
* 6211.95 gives 16.62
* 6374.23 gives 16.41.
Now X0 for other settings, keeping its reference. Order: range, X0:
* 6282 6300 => -0.015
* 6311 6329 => -0.001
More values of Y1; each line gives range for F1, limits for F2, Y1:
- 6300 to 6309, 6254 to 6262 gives 0.05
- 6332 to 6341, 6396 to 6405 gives 0.35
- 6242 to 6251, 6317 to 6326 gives 0.04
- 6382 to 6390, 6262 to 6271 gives 0.48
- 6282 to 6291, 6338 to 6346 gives 0.15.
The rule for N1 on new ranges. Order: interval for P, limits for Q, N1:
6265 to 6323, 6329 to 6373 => 1.01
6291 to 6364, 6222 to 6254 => 0.99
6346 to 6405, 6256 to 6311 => 0.98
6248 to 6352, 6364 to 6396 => 1.01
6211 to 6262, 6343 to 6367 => 1.01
